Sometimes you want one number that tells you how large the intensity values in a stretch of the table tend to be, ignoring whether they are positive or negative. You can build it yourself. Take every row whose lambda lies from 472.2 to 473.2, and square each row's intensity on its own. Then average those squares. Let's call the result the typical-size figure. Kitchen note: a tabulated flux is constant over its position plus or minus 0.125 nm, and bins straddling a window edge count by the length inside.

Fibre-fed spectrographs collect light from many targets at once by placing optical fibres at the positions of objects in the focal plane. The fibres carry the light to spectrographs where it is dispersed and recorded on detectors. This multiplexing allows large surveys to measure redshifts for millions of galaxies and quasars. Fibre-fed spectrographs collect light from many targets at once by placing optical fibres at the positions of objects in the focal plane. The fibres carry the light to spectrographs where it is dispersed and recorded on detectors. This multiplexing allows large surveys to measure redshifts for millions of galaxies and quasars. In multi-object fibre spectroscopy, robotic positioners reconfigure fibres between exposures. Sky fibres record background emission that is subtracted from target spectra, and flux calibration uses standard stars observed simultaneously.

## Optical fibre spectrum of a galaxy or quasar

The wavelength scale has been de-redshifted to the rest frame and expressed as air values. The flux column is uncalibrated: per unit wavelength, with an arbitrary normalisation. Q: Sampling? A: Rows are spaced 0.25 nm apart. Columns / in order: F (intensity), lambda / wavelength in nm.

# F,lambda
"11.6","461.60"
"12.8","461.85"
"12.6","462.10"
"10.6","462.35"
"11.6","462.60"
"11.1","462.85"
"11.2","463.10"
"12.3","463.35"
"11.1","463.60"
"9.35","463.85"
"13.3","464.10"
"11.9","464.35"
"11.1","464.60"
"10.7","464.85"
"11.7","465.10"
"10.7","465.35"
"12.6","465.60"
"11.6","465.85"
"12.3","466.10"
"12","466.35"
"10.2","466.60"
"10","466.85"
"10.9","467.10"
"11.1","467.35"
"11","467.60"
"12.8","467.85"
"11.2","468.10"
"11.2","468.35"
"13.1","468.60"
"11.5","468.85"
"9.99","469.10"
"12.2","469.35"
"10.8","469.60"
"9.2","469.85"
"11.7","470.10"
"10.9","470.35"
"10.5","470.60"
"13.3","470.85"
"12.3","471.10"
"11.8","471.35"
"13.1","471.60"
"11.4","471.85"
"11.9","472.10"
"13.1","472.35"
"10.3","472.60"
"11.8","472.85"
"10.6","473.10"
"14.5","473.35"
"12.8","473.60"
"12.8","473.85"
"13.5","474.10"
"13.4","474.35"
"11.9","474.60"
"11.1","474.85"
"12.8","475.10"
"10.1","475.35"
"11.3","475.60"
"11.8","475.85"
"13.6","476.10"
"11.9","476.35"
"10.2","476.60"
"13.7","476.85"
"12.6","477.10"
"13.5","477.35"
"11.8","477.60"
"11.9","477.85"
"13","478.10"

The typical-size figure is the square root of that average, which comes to 11.5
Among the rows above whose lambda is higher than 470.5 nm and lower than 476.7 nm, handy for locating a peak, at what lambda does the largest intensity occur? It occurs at 473.35 nm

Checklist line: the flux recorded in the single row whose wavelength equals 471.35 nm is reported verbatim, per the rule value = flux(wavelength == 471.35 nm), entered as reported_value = 11.8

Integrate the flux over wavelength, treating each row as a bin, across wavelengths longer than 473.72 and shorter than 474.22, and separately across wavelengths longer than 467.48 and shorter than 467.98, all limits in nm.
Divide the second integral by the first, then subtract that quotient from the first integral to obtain 5.67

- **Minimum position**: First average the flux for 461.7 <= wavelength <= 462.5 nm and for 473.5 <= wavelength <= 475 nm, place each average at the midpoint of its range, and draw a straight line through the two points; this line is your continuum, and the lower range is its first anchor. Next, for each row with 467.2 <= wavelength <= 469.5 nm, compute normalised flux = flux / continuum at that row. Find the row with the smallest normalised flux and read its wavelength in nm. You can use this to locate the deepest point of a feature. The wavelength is 469.10 nm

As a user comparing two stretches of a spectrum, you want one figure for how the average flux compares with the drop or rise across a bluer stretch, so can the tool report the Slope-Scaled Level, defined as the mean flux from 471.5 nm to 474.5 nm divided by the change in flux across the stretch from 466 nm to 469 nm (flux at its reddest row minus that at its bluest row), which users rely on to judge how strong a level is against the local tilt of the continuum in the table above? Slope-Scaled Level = -16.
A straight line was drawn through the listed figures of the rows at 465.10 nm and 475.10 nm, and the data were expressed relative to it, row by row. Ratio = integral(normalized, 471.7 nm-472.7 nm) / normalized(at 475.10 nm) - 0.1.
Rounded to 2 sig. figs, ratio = 0.84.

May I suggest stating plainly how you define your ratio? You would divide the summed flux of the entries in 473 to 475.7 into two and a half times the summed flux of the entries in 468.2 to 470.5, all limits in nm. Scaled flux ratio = 1.9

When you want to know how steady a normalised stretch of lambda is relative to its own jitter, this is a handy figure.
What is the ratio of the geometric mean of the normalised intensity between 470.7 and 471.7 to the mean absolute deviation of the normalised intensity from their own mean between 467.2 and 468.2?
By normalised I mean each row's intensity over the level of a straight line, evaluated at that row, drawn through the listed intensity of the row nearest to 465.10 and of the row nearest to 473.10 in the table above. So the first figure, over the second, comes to 20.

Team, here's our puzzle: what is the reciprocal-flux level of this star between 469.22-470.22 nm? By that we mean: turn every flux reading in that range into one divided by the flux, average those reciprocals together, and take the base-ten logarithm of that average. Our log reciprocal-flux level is -1.04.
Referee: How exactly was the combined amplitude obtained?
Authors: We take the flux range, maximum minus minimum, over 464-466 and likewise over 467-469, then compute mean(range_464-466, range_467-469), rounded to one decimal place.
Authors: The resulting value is 2.4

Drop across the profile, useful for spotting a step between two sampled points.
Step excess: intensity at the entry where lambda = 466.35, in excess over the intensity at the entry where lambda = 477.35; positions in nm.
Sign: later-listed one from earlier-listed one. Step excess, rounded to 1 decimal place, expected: -1.5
